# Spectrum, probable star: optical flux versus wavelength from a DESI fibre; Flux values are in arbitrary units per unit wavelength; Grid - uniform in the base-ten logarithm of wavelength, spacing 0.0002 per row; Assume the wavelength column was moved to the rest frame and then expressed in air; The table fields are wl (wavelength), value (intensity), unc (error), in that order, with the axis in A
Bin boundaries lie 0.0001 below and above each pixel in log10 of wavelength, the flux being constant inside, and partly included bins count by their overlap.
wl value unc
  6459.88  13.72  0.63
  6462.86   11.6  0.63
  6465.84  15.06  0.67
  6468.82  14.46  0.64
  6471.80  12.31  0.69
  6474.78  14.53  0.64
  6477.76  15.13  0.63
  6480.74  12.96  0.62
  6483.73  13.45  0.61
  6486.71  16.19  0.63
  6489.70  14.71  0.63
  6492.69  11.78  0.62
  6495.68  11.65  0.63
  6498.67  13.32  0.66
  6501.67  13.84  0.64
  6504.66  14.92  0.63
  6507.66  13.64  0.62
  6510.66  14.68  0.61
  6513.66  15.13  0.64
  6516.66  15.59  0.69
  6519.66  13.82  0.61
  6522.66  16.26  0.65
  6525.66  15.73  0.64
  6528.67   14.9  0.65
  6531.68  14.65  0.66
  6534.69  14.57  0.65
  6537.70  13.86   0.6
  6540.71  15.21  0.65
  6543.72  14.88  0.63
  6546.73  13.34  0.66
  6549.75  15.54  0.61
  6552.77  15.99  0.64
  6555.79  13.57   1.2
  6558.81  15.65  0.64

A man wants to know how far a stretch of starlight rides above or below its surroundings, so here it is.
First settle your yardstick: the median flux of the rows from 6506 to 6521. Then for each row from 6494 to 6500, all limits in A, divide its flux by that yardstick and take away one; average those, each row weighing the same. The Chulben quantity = -0.15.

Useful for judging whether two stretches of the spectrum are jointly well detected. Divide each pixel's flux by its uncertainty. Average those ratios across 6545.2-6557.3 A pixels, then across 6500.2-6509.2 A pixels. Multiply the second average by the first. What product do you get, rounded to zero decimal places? 460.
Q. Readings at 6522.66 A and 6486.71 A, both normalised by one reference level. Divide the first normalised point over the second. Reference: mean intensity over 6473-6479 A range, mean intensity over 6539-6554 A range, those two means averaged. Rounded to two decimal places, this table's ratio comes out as 1.00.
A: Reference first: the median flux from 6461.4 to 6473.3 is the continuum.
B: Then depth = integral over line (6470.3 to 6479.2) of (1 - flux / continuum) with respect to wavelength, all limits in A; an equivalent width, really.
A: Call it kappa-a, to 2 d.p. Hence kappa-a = -0.40 A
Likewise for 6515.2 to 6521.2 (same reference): -0.59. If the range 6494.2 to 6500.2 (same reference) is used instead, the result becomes 0.40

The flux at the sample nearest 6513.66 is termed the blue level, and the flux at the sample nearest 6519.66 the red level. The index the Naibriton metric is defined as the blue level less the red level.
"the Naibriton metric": 1.3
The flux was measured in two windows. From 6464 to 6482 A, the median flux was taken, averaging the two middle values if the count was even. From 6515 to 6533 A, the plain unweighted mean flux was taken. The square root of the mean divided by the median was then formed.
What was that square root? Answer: 1.023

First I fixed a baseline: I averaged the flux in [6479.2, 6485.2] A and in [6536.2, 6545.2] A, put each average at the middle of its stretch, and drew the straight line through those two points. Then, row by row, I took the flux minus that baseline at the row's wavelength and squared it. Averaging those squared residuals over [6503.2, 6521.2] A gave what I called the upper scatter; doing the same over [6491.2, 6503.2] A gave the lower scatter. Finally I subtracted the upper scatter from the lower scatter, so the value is 1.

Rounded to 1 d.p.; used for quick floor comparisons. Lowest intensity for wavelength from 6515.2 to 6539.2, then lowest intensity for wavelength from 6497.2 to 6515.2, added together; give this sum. 27.1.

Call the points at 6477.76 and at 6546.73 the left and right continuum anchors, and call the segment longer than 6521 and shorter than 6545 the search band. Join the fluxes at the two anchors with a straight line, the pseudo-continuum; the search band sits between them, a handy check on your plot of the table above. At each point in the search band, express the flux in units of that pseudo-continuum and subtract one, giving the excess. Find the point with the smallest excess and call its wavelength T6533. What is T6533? 6537.70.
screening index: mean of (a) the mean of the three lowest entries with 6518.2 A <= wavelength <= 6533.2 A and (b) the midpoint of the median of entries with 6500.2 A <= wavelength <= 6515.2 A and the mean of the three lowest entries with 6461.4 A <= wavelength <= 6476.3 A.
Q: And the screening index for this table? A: 14.1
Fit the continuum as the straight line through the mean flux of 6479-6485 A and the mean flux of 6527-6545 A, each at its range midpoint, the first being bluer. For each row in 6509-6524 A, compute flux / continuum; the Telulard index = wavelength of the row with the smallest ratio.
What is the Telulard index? 6519.66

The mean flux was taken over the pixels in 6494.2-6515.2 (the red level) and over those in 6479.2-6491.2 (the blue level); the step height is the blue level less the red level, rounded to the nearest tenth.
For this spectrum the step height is 0.4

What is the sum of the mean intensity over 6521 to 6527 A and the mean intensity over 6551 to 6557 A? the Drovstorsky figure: 30.8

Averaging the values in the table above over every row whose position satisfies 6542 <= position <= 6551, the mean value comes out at 14.6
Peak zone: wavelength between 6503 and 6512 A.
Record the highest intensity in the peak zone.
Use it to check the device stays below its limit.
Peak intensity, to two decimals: 14.92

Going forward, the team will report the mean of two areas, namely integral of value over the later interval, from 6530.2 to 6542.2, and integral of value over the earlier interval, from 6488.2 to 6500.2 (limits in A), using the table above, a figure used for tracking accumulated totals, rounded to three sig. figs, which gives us 165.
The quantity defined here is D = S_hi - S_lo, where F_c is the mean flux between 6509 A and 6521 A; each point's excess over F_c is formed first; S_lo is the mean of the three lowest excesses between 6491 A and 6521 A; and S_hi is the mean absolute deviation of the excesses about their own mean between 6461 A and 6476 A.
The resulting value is 3.9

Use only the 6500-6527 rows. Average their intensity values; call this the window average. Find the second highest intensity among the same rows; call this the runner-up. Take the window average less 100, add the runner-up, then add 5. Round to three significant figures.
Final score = -64.4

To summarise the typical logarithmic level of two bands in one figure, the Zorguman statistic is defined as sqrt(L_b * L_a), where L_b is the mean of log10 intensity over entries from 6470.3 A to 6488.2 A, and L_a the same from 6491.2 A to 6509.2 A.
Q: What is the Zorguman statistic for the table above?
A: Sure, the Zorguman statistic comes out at 1.13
